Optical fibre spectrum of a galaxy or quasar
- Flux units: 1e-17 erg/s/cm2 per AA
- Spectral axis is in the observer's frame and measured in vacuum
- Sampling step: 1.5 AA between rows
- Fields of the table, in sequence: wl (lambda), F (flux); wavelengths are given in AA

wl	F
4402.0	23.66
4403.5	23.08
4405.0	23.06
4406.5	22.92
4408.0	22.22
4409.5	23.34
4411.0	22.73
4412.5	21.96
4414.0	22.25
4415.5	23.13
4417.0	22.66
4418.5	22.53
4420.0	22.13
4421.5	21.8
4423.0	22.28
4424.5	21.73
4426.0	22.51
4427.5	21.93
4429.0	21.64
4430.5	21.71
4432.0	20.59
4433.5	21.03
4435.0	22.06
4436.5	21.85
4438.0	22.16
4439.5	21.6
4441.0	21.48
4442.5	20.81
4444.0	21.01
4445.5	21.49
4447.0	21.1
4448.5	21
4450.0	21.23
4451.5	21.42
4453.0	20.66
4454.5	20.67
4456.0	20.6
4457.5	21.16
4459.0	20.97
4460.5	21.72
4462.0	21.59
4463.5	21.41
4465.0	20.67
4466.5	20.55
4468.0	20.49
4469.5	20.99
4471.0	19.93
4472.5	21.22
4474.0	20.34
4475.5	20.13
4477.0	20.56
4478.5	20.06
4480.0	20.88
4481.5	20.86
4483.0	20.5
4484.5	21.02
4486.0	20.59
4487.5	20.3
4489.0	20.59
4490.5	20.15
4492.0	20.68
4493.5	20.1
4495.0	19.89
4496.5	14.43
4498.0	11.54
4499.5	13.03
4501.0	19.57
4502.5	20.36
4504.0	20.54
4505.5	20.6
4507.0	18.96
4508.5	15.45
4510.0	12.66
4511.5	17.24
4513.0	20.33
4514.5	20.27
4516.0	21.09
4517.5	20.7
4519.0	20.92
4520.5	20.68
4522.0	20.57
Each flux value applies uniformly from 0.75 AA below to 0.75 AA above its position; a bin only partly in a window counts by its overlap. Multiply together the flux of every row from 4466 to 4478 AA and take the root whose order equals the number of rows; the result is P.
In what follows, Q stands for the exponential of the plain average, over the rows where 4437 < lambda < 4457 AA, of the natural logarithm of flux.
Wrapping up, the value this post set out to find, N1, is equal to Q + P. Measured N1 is 41.7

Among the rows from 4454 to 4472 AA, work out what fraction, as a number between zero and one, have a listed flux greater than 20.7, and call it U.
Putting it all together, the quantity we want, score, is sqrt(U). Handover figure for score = 0.71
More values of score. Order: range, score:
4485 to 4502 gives 0.00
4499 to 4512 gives 0.00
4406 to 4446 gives 0.98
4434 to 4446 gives 1.00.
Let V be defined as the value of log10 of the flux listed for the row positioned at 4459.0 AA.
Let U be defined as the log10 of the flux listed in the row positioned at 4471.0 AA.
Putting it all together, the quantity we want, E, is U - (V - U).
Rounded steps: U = 1.30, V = 1.322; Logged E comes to 1.28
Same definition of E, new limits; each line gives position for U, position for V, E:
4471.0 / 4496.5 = 1.44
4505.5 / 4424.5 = 1.29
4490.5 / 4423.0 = 1.26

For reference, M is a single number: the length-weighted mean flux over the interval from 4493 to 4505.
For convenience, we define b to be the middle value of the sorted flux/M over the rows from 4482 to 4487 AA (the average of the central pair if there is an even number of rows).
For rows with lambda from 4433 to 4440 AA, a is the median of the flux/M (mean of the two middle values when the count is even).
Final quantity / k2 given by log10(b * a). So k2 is 0.170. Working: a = 1.25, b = 1.18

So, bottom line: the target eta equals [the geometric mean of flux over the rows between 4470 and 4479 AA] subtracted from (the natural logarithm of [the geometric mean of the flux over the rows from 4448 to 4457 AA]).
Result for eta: -17.3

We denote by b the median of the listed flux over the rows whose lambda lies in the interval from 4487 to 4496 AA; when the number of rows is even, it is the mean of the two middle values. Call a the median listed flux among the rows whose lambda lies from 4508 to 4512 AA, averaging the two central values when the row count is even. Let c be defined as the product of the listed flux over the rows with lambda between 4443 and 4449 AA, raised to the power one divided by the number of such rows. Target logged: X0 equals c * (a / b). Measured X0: 16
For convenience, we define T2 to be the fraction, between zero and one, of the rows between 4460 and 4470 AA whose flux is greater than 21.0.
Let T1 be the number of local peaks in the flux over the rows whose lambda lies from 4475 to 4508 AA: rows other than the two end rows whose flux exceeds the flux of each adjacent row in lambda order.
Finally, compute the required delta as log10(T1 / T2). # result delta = 1.1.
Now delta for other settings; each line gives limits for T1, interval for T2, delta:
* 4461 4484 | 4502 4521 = 1.7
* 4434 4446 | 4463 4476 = 0.7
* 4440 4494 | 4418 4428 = 1.1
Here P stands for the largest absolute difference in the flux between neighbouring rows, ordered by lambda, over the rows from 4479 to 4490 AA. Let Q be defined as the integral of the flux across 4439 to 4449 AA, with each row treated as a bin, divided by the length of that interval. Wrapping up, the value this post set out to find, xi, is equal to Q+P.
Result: 22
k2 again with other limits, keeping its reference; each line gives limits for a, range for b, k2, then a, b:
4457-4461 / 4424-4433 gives 0.179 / 1.21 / 1.25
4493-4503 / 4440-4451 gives 0.133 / 1.12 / 1.21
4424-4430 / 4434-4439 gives 0.199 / 1.25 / 1.26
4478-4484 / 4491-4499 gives 0.131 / 1.19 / 1.14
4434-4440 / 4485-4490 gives 0.172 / 1.26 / 1.18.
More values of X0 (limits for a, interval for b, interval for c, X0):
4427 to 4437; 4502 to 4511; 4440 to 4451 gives 23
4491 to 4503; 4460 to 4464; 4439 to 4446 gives 19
